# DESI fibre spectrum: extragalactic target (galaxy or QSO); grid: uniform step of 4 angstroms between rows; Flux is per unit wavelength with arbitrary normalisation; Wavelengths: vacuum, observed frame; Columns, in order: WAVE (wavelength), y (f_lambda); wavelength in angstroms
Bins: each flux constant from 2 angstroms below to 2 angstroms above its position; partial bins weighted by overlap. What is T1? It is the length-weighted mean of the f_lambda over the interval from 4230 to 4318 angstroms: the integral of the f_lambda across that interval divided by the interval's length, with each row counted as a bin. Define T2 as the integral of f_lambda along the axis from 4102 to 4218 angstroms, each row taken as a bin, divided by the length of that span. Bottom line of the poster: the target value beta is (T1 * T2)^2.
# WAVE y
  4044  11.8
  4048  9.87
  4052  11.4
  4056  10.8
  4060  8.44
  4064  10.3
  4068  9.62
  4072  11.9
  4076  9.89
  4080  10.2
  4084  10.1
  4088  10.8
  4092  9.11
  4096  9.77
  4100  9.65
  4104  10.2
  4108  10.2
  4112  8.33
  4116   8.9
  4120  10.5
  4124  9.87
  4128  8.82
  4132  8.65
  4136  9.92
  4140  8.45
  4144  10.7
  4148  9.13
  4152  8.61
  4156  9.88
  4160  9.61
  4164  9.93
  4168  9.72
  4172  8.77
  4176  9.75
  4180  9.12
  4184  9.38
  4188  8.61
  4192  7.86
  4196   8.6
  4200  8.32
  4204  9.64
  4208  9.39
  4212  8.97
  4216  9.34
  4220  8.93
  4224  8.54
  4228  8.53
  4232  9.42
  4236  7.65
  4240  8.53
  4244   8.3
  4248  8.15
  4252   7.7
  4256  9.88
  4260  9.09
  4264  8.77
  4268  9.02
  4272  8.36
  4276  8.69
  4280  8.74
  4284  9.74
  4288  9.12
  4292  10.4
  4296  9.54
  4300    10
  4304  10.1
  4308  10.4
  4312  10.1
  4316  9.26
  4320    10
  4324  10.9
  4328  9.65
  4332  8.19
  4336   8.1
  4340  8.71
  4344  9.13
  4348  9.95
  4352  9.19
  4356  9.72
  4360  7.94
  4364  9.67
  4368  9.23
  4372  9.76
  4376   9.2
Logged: 7188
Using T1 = 9.1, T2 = 9.3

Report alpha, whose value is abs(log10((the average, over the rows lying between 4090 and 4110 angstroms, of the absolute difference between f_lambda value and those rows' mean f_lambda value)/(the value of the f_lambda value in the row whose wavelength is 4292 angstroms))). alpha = 1.497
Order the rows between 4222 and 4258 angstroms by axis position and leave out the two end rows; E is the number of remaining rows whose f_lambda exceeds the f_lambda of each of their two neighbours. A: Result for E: 2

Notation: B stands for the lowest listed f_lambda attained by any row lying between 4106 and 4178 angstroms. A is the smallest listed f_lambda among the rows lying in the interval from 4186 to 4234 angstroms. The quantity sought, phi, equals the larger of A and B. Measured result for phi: 8.33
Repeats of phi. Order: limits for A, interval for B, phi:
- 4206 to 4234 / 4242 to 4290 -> 8.53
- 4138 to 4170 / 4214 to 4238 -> 8.45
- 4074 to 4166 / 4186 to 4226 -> 8.33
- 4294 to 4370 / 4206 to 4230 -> 8.53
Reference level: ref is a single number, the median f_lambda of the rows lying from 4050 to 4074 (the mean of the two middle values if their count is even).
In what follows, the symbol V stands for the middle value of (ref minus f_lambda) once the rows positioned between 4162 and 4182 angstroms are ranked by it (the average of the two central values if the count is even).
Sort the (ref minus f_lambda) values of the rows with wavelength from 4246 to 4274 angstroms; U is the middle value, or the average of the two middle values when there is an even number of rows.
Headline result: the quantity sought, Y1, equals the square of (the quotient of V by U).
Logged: 0.2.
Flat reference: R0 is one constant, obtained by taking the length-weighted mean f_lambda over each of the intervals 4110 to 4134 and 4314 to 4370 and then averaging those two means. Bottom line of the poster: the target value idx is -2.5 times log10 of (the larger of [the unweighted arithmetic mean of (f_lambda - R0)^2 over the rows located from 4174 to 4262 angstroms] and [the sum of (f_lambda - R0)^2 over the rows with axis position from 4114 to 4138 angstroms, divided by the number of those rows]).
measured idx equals 0.59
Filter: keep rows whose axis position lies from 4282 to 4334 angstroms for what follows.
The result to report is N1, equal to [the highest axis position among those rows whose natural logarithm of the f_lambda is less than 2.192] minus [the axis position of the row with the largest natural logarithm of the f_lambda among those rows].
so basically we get 8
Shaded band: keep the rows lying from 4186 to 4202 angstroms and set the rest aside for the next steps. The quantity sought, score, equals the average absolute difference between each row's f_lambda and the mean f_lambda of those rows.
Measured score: 0.26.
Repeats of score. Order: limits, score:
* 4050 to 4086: 0.72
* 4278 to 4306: 0.45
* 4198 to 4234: 0.39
